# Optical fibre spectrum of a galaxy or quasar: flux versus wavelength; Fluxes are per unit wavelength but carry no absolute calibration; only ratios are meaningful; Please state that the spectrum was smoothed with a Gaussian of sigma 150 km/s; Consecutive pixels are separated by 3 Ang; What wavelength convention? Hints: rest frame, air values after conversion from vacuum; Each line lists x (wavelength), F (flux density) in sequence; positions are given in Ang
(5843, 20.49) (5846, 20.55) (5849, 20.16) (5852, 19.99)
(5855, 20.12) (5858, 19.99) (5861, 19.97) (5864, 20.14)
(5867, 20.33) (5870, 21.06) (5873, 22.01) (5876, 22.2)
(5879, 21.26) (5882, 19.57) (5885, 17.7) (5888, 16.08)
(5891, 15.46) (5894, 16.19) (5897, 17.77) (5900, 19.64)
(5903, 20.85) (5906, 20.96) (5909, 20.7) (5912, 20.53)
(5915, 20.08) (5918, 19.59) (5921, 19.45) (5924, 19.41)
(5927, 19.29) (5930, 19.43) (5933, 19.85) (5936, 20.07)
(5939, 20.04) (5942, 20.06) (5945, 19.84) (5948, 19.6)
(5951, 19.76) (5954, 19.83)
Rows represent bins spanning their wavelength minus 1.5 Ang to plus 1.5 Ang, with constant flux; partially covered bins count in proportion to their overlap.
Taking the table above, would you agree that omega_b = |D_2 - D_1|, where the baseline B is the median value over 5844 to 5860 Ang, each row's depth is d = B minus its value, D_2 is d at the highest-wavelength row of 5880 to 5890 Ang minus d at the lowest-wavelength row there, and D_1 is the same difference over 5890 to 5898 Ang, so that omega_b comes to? 5.8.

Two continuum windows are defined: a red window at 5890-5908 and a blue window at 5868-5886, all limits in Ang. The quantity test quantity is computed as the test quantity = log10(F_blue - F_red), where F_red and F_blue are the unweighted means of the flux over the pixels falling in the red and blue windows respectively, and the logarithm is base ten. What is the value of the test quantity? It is 0.3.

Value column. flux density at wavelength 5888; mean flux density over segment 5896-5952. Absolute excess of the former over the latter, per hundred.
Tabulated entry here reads 0.038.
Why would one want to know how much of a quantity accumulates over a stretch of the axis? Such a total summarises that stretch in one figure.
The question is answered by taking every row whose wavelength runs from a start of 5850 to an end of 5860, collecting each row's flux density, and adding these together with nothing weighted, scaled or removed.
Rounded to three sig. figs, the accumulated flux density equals 60.1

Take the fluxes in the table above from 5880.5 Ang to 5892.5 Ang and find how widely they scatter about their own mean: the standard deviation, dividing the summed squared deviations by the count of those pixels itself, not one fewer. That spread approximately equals 1.6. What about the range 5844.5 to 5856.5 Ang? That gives 0.2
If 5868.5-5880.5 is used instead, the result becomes 0.5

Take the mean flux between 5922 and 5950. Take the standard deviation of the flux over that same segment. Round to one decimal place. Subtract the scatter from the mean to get 19.4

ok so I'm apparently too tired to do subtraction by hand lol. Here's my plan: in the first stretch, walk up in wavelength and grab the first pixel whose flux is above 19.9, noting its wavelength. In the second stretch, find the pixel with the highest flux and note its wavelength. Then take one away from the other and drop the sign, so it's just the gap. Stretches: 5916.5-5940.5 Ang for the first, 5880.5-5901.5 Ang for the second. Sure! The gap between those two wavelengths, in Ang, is 36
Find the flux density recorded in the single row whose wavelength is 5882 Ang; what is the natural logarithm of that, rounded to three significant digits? 2.97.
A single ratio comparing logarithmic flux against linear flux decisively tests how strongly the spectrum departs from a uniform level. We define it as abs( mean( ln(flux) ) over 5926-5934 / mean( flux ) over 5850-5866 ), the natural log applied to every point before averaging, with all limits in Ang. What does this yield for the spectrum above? 0.148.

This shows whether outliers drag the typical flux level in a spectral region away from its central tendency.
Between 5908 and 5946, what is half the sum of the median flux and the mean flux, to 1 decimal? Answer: 19.9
